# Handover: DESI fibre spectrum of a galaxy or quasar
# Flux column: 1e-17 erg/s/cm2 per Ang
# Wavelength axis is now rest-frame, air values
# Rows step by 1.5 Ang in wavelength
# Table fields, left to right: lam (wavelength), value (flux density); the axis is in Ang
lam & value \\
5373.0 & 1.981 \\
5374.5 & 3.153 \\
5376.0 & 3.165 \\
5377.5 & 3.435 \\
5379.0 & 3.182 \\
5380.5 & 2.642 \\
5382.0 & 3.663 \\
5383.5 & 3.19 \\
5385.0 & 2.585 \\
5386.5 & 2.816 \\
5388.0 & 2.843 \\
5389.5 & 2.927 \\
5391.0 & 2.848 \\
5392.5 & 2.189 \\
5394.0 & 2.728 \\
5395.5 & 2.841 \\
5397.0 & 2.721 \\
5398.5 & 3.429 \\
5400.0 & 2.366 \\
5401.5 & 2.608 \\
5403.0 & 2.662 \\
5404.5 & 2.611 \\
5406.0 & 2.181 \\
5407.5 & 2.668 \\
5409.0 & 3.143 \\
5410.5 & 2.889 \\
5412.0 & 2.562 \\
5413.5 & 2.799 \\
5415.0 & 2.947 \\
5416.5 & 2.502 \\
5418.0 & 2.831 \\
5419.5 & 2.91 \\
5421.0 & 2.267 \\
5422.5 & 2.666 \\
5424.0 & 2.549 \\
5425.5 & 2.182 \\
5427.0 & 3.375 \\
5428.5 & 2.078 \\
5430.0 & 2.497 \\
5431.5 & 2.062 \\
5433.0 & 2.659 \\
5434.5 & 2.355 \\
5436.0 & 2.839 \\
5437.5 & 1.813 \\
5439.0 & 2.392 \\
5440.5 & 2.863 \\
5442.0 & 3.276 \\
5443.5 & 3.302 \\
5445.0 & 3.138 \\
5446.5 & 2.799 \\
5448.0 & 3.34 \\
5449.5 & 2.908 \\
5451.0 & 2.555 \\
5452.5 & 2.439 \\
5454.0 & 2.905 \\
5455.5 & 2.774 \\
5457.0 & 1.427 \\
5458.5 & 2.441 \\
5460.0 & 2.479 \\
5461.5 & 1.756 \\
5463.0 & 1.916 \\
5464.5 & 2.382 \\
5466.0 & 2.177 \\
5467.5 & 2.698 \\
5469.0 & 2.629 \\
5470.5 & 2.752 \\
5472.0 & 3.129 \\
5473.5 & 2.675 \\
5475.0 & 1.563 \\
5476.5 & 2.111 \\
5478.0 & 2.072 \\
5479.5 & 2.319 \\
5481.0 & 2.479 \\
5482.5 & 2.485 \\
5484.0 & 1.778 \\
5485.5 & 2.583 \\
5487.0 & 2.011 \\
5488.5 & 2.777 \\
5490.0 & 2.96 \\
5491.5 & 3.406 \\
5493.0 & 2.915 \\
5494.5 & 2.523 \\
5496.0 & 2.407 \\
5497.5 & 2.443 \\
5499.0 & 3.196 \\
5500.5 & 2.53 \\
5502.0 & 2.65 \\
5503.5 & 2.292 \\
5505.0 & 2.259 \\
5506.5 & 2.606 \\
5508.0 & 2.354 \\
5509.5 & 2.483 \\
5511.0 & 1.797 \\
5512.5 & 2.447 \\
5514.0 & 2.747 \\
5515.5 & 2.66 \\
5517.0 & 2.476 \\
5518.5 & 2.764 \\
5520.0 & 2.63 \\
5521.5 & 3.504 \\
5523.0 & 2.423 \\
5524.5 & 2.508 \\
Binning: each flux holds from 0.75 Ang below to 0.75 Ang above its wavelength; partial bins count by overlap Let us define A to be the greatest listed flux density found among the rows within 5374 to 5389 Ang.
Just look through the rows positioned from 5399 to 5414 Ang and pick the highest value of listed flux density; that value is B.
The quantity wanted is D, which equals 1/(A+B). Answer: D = 0.147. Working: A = 3.663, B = 3.143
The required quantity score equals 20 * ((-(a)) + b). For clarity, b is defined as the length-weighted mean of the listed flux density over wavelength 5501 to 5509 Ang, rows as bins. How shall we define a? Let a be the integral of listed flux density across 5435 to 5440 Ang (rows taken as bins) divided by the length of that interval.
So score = 1.3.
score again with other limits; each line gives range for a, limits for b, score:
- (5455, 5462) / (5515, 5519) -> 9.1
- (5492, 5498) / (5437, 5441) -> -5.1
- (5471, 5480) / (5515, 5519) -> 6.0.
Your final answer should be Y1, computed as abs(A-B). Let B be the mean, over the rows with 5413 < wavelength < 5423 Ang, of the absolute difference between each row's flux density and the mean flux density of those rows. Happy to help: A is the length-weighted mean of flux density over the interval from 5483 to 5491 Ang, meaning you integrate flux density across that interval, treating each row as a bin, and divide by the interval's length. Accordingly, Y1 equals 2.3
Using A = 2.45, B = 0.19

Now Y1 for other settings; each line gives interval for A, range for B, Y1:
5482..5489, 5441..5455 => 2.0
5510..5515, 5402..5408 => 2.2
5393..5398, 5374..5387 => 2.5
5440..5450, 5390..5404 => 2.9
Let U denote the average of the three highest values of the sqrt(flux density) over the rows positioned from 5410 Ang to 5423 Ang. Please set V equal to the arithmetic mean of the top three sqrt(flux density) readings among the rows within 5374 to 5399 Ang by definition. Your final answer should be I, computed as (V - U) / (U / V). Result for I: 0.18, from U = 1.71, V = 1.87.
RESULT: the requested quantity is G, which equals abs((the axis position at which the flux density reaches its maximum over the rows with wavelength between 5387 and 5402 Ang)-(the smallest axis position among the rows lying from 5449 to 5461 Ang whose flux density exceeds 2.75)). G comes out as 51.0 Ang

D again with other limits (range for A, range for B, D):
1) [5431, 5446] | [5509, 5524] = 0.147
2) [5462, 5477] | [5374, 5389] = 0.147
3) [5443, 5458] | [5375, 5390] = 0.143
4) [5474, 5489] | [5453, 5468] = 0.176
